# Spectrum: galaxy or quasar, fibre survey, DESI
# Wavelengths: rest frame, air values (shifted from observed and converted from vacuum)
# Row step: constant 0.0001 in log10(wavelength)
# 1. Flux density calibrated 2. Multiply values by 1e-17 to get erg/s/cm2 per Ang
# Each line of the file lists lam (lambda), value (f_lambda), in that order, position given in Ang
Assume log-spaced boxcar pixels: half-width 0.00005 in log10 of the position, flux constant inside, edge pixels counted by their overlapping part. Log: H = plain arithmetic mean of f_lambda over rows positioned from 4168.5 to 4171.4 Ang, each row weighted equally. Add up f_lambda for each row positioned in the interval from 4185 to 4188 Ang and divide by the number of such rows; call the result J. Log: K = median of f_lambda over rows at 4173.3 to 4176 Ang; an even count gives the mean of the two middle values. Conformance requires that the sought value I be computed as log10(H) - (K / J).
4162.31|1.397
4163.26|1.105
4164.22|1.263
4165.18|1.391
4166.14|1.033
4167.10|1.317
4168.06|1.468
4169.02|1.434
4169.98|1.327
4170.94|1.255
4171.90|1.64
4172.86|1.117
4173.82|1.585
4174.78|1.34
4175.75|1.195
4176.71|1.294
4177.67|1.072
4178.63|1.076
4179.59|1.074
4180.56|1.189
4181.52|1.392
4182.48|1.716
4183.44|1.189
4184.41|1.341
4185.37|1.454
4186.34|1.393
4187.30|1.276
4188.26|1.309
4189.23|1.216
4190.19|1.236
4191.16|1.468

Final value -0.85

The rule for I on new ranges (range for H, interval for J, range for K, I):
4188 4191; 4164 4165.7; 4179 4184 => -0.80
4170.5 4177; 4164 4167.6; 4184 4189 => -0.94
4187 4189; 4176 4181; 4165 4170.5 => -1.08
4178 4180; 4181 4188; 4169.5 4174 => -0.92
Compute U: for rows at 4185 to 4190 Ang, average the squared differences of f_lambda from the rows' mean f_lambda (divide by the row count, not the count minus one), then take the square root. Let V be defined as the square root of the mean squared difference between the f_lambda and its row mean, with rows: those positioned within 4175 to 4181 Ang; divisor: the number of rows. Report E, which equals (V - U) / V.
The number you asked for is -0.01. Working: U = 0.08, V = 0.08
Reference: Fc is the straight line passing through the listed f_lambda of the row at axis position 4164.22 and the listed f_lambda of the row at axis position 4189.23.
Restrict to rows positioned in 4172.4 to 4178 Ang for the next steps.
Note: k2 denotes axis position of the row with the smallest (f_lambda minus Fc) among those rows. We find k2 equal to 4177.67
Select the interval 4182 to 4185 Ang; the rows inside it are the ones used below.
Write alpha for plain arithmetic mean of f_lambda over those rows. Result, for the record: 1.42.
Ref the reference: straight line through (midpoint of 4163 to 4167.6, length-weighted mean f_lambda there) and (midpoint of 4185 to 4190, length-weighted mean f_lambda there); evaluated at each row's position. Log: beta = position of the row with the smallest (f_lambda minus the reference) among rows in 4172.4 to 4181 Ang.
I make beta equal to 4179.59 Ang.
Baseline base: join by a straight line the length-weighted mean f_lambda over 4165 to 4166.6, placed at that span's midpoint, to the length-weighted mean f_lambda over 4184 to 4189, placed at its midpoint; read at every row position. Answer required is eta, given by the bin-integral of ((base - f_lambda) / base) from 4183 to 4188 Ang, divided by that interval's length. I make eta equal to 0.01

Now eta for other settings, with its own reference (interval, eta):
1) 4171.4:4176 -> -0.11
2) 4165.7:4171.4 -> -0.09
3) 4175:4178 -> 0.05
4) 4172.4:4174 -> -0.06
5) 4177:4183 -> 0.03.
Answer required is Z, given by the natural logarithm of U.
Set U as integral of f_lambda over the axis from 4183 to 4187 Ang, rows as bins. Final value 1.68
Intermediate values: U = 5.4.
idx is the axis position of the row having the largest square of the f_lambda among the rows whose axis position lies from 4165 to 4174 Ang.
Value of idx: 4171.90 Ang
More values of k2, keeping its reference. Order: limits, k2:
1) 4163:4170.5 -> 4166.14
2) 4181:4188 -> 4183.44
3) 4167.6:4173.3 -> 4172.86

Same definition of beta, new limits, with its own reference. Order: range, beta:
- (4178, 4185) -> 4179.59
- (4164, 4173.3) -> 4166.14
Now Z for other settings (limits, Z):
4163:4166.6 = 1.47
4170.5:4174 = 1.58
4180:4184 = 1.70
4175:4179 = 1.55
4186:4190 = 1.64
